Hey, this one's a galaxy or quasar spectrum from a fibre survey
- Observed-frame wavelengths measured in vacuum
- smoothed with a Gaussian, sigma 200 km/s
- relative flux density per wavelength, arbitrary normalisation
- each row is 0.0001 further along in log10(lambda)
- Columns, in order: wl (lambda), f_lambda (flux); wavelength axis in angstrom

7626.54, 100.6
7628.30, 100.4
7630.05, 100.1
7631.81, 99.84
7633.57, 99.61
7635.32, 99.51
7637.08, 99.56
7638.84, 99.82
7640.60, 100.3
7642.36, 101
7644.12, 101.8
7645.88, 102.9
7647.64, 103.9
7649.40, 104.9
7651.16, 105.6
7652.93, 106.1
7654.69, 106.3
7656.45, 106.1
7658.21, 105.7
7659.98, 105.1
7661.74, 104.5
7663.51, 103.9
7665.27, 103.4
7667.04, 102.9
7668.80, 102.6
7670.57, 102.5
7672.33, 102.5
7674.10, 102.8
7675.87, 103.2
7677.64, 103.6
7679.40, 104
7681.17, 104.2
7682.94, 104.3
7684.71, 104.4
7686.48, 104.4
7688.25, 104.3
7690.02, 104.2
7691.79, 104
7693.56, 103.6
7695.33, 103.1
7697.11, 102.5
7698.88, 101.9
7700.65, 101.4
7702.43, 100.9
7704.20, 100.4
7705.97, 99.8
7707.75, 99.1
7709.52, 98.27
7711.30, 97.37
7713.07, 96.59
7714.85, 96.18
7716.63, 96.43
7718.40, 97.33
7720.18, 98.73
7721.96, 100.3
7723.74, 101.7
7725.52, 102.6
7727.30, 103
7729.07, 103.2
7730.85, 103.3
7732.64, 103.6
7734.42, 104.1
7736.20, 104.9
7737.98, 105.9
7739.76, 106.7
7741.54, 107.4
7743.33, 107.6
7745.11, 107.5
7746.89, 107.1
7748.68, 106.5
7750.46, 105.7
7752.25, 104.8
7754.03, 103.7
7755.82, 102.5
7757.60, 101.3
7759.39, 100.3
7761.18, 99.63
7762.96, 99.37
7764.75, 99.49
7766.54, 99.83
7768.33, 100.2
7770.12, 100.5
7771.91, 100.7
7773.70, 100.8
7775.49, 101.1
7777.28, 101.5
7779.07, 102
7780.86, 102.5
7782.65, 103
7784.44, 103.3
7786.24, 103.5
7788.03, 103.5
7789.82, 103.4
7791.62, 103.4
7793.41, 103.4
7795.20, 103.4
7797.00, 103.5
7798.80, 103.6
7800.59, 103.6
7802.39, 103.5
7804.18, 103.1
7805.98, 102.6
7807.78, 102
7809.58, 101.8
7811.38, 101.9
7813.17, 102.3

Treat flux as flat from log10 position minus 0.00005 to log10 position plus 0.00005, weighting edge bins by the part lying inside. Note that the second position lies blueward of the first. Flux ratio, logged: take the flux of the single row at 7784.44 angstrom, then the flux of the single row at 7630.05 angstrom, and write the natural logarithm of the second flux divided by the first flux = -0.03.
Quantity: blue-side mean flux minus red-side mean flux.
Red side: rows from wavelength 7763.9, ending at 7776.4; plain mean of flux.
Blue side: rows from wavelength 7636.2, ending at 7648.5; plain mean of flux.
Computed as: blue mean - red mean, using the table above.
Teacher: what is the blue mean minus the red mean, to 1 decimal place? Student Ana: 1.0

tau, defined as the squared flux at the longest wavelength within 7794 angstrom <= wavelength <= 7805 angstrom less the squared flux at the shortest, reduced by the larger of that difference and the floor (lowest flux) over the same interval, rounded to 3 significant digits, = -165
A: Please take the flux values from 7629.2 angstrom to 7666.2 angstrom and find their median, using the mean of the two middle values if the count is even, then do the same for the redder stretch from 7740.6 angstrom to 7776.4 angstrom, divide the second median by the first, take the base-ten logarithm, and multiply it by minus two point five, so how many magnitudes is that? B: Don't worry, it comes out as 0.023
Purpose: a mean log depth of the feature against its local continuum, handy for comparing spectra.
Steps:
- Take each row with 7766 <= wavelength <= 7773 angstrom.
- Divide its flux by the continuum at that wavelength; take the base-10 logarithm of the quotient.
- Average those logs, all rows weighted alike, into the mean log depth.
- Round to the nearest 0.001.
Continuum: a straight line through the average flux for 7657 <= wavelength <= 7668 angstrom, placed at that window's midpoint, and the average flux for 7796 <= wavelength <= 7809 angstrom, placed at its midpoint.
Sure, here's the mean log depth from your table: -0.013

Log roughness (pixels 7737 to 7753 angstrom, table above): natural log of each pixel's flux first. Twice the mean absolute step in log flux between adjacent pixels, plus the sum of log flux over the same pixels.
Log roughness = 42.0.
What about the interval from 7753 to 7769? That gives 41.5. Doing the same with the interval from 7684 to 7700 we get 41.8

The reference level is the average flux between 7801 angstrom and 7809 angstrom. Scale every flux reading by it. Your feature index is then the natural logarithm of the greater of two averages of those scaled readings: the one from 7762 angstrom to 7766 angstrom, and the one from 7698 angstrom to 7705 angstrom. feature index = -0.016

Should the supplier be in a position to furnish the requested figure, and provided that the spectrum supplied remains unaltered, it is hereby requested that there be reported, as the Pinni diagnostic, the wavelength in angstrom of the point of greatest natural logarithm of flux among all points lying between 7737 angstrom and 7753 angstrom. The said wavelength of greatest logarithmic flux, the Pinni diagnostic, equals 7743.33 angstrom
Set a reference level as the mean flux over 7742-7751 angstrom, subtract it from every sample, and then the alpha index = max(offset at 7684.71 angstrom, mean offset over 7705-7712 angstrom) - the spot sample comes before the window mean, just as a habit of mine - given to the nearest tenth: -2.5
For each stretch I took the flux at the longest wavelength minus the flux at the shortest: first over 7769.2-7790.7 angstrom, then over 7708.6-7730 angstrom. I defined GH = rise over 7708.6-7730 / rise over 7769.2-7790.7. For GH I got 1.7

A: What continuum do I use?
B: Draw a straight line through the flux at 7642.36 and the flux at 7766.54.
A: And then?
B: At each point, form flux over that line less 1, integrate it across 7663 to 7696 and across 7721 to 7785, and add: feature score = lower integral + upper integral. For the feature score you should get 2.9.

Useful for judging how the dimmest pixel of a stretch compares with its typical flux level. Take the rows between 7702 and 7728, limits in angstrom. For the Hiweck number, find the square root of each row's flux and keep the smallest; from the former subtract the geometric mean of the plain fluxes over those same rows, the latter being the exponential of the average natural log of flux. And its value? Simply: -89.4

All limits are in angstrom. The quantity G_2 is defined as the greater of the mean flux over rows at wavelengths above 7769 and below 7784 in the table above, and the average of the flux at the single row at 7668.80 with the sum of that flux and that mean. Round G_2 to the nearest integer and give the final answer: 153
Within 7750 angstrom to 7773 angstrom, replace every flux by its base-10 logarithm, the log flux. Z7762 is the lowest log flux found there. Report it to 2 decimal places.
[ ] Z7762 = 2.00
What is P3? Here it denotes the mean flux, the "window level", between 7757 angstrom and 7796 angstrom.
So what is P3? 102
